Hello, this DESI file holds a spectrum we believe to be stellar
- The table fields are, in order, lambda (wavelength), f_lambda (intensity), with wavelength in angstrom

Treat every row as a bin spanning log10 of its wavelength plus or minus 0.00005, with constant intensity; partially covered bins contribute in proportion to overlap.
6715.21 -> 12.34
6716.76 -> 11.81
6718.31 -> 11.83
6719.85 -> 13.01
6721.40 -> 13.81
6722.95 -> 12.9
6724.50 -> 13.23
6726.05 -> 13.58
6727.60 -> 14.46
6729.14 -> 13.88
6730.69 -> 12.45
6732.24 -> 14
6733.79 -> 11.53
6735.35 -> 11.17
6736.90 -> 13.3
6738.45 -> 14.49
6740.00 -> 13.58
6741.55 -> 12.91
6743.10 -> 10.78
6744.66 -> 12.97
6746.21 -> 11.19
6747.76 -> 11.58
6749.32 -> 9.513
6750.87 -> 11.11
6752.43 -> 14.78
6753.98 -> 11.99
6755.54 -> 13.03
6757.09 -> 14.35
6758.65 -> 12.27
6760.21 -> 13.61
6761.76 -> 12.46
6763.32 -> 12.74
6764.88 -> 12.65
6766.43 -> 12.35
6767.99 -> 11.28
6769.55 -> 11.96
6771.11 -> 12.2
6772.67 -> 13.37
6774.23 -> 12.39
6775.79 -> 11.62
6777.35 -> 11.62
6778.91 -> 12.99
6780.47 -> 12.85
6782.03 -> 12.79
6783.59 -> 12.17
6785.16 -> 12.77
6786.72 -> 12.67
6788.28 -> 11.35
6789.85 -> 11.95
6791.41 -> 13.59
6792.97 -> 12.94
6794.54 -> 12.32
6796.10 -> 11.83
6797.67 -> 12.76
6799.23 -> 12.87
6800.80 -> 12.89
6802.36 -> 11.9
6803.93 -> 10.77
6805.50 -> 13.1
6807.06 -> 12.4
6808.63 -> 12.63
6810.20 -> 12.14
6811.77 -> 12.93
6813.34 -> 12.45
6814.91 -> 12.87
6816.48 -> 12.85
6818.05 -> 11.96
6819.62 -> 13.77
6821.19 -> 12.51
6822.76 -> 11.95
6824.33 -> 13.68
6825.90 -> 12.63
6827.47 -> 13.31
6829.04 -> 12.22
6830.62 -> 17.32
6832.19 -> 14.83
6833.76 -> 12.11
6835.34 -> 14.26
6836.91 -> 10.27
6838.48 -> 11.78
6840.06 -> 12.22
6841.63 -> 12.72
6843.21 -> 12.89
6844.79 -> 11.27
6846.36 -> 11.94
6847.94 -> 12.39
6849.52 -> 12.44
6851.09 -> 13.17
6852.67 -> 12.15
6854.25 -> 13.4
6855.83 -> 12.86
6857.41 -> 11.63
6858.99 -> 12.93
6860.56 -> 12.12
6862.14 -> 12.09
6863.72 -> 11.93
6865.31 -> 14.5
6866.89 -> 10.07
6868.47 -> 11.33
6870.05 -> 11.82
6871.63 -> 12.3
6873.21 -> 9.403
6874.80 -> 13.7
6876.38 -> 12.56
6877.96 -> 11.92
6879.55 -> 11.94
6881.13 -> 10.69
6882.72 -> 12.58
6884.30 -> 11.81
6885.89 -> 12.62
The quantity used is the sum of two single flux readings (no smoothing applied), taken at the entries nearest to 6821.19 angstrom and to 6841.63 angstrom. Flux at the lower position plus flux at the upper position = 25.2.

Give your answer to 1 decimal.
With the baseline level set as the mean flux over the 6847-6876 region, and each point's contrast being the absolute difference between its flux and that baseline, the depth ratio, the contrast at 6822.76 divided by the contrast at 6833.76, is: 2.3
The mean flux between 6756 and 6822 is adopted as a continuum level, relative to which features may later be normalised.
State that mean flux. 12.5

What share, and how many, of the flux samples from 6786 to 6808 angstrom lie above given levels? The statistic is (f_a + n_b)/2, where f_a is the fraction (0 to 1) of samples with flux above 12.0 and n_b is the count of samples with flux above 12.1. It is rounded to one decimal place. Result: 4.8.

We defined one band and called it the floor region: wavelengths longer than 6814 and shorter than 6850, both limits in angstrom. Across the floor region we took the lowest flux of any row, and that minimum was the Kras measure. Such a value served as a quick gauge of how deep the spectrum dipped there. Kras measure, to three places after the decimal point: 10.270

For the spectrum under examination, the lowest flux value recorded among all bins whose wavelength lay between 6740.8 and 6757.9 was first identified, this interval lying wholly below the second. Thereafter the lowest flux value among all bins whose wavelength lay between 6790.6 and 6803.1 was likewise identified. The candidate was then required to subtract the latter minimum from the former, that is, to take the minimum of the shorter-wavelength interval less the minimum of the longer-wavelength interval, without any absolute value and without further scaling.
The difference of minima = -2.3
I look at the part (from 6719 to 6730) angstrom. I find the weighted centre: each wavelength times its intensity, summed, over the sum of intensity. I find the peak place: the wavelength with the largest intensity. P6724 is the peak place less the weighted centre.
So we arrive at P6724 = 3.0 angstrom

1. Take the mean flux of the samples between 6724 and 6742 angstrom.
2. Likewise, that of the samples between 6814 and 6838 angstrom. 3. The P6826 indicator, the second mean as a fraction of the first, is 0.99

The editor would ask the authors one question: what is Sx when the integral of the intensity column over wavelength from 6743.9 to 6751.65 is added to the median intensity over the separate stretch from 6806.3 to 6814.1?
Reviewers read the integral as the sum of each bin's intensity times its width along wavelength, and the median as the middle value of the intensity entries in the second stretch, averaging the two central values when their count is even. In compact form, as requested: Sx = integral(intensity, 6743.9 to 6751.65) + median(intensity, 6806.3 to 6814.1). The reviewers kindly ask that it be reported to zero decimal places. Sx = 100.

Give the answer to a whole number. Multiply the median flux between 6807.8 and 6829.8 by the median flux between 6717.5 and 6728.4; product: 167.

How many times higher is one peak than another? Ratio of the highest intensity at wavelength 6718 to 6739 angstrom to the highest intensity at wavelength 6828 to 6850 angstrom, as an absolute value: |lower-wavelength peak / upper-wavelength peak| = 0.84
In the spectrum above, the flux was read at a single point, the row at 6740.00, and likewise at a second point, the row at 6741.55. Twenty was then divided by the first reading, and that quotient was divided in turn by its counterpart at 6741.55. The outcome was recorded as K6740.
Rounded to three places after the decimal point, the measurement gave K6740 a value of 0.114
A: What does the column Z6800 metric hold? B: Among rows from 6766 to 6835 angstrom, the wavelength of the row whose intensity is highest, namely 6830.62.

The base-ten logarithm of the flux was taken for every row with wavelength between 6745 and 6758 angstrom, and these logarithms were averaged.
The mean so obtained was 1.08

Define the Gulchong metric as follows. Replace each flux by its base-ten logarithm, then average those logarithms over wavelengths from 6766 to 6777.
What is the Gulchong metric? 1.08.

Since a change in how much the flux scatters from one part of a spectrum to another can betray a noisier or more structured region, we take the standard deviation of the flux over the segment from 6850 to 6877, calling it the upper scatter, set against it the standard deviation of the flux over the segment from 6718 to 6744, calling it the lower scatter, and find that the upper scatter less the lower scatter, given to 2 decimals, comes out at 0.13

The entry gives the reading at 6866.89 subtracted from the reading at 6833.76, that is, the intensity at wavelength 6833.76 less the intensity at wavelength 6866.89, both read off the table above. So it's 2.04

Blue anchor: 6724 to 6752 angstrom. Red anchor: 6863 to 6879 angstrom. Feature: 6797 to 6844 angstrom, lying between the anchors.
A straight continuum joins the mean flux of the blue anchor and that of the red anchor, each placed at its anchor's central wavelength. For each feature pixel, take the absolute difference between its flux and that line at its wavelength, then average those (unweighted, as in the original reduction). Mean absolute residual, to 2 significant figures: 0.89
